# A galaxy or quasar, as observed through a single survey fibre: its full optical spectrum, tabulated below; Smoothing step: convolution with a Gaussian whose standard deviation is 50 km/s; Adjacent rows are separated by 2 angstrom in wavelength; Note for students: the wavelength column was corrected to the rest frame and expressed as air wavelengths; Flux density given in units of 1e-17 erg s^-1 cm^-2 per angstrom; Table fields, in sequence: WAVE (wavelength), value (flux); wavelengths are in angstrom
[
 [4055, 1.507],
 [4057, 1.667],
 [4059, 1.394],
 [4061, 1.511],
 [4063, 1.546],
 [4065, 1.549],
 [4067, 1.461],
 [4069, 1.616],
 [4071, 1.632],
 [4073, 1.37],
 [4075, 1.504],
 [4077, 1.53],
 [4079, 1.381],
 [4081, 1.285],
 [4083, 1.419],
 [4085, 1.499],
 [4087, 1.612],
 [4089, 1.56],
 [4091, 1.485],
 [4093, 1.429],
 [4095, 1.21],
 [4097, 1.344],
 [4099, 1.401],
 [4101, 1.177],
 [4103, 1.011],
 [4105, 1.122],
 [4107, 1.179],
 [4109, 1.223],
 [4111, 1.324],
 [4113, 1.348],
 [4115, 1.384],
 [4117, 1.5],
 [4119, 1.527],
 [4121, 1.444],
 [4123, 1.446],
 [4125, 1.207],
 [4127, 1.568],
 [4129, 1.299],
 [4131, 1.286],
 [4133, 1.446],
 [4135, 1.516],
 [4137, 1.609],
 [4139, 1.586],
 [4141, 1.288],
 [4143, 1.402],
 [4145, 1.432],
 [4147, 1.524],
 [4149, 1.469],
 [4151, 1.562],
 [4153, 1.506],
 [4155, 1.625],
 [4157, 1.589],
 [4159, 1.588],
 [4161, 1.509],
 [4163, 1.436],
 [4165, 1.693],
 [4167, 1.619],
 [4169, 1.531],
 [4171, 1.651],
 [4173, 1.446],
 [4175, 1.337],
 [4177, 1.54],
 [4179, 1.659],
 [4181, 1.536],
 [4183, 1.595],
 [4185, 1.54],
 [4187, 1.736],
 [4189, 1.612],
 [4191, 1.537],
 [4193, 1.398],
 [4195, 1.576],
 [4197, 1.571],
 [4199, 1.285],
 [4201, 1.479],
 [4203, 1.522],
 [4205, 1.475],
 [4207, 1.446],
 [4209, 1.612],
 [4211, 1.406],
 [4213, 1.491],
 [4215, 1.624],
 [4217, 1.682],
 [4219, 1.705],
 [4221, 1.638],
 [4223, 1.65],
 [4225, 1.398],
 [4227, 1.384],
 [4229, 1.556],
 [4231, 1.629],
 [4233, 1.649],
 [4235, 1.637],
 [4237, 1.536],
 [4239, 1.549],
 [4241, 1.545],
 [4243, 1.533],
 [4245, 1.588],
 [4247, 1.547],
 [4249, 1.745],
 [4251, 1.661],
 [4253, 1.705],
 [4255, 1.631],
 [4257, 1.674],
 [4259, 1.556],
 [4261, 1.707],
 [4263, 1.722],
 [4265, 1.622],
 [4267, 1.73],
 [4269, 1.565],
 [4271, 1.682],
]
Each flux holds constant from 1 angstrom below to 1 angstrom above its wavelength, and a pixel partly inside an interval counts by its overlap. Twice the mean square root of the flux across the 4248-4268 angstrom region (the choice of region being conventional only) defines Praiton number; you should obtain 2.59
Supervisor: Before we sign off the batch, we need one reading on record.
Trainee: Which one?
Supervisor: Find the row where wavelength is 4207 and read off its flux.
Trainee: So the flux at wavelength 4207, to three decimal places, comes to 1.446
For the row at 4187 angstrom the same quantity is 1.736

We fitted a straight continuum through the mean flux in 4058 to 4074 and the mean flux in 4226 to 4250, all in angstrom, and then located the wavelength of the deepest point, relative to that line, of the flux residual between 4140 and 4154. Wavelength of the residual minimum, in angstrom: 4141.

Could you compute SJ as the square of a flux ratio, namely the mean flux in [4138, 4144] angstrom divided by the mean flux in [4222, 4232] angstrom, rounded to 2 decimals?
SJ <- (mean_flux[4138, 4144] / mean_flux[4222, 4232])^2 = 0.88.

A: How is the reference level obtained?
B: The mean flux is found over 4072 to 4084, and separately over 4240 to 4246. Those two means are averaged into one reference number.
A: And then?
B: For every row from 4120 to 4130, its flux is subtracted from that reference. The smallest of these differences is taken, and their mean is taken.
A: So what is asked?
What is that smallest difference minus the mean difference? -0.18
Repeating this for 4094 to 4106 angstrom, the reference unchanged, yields -0.19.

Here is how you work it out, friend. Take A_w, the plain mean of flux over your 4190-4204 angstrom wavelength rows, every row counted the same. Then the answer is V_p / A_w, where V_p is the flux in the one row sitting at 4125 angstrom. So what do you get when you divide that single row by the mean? 0.81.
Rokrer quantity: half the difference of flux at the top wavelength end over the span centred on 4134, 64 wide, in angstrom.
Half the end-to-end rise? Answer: 0.34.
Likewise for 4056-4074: -0.15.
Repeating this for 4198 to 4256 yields 0.17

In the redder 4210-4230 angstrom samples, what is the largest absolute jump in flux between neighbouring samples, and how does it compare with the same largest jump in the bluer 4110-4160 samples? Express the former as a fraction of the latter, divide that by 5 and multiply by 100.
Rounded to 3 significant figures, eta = 14.0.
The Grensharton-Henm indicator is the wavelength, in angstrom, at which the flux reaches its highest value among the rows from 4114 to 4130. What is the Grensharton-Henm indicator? 4127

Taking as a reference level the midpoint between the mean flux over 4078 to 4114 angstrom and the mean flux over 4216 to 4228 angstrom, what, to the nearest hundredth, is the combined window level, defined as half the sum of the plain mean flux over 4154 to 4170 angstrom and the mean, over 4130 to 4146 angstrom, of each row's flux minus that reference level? 0.78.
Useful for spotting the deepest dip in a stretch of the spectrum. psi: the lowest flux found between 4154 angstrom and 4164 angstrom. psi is 1.436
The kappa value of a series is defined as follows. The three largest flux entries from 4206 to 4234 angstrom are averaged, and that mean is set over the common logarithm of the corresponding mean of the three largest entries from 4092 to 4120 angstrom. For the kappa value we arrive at 9.8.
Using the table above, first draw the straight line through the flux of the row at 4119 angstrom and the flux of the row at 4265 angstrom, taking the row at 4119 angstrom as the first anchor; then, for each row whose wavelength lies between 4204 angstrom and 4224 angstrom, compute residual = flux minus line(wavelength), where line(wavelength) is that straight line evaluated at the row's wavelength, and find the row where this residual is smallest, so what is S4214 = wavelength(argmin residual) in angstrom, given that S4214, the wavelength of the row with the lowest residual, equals 4211 angstrom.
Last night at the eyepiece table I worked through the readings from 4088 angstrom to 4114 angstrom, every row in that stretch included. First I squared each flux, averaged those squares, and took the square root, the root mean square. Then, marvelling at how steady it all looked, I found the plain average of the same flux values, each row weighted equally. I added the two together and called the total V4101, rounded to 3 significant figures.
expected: 2.60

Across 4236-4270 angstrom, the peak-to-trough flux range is 0.21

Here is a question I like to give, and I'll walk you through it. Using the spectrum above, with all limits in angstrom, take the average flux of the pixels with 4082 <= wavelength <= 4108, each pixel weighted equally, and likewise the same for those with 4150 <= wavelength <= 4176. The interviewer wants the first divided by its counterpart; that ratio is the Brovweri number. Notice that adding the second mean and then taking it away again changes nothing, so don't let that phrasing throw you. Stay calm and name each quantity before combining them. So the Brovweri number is 0.87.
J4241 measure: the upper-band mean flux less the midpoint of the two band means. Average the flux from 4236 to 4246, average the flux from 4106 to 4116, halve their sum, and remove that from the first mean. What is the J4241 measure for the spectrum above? 0.13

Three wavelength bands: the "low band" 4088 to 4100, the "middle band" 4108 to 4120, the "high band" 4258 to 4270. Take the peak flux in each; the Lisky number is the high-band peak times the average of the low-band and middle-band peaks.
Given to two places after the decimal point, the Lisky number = 2.67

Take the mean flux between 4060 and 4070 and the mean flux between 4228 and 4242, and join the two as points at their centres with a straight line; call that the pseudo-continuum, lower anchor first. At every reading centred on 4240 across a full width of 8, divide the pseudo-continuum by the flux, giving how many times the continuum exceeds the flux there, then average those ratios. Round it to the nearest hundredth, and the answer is 1.03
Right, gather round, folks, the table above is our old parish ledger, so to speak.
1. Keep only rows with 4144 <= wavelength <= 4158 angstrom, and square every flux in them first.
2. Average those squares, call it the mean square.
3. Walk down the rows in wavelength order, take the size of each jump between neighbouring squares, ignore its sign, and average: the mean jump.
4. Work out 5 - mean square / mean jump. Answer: -5.2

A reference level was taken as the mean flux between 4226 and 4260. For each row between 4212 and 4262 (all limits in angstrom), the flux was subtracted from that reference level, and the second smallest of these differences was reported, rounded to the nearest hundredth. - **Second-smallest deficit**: -0.11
